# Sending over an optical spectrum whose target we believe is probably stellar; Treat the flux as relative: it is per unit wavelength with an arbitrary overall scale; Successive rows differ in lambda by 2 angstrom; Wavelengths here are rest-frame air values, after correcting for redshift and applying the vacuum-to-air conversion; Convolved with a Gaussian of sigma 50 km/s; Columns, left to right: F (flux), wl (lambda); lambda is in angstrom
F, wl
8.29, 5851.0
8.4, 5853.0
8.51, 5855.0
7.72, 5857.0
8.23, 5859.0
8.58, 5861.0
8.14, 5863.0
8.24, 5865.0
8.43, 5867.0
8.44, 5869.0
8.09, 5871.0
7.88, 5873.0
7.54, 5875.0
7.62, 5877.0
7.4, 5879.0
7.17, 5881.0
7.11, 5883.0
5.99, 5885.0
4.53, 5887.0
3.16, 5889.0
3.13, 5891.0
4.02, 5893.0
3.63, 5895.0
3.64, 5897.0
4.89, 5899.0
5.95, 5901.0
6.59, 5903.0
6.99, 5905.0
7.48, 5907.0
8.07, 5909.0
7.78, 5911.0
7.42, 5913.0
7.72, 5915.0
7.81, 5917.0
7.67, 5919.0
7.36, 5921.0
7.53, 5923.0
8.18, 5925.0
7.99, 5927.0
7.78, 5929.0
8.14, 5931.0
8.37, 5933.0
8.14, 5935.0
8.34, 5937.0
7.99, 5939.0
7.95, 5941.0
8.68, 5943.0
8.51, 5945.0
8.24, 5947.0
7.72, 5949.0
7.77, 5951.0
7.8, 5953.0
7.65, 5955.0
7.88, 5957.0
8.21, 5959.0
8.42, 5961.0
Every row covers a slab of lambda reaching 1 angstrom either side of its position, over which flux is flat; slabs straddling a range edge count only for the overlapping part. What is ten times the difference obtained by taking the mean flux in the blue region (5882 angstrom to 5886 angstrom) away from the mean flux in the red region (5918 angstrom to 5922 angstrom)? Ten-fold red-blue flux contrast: 10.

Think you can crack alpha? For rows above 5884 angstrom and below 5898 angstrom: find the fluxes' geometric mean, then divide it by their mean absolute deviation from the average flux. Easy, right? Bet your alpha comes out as 5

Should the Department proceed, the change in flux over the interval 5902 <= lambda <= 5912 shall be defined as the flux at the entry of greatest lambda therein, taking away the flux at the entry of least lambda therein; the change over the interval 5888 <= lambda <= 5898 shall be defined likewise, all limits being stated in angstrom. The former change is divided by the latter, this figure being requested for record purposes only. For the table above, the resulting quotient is 2.5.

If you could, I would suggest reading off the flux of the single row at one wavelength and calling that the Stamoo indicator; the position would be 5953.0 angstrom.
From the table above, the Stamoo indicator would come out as 7.8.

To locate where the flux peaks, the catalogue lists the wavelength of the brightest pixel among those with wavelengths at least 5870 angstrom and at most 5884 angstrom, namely 5871.0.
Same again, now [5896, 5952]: 5943.0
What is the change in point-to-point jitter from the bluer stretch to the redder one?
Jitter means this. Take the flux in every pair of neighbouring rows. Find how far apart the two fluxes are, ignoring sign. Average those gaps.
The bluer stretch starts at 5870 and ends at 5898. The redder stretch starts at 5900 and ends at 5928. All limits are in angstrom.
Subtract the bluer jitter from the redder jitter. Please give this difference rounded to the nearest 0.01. -0.14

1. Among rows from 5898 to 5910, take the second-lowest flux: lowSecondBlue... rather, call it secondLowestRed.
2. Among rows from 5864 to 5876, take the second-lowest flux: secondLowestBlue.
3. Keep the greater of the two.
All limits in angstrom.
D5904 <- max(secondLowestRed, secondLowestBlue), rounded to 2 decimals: 7.88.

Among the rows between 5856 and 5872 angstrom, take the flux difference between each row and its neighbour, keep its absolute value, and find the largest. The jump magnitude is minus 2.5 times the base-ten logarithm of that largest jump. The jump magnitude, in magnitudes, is 0.7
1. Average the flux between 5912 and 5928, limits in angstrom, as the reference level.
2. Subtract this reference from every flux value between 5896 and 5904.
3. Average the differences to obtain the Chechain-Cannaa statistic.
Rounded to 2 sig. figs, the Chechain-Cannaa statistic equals -2.4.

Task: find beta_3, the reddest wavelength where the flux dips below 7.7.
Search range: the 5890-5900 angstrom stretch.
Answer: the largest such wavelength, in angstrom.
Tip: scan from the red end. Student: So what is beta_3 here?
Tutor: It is 5899.0 angstrom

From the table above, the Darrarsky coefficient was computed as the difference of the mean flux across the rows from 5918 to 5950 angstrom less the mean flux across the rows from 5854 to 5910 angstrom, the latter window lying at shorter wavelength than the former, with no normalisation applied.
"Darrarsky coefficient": 1.4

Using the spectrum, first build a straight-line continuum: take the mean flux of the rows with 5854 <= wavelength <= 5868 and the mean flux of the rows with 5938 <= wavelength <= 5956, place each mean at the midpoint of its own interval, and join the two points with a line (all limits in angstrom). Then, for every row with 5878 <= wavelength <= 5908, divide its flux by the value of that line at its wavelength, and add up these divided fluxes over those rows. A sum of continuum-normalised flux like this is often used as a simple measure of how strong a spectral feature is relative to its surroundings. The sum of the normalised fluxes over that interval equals 10.0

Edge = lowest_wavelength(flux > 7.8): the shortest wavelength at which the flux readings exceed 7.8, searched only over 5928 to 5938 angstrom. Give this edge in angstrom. 5931.0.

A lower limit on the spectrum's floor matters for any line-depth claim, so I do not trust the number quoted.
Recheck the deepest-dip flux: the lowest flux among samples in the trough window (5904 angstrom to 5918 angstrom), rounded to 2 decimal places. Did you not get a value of 6.99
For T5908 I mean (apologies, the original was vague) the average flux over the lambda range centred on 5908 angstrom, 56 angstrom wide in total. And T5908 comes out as 6.6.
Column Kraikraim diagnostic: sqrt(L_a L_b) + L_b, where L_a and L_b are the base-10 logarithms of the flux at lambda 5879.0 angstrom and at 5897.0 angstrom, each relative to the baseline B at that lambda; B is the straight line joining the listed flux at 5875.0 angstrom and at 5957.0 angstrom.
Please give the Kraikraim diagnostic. -0.27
